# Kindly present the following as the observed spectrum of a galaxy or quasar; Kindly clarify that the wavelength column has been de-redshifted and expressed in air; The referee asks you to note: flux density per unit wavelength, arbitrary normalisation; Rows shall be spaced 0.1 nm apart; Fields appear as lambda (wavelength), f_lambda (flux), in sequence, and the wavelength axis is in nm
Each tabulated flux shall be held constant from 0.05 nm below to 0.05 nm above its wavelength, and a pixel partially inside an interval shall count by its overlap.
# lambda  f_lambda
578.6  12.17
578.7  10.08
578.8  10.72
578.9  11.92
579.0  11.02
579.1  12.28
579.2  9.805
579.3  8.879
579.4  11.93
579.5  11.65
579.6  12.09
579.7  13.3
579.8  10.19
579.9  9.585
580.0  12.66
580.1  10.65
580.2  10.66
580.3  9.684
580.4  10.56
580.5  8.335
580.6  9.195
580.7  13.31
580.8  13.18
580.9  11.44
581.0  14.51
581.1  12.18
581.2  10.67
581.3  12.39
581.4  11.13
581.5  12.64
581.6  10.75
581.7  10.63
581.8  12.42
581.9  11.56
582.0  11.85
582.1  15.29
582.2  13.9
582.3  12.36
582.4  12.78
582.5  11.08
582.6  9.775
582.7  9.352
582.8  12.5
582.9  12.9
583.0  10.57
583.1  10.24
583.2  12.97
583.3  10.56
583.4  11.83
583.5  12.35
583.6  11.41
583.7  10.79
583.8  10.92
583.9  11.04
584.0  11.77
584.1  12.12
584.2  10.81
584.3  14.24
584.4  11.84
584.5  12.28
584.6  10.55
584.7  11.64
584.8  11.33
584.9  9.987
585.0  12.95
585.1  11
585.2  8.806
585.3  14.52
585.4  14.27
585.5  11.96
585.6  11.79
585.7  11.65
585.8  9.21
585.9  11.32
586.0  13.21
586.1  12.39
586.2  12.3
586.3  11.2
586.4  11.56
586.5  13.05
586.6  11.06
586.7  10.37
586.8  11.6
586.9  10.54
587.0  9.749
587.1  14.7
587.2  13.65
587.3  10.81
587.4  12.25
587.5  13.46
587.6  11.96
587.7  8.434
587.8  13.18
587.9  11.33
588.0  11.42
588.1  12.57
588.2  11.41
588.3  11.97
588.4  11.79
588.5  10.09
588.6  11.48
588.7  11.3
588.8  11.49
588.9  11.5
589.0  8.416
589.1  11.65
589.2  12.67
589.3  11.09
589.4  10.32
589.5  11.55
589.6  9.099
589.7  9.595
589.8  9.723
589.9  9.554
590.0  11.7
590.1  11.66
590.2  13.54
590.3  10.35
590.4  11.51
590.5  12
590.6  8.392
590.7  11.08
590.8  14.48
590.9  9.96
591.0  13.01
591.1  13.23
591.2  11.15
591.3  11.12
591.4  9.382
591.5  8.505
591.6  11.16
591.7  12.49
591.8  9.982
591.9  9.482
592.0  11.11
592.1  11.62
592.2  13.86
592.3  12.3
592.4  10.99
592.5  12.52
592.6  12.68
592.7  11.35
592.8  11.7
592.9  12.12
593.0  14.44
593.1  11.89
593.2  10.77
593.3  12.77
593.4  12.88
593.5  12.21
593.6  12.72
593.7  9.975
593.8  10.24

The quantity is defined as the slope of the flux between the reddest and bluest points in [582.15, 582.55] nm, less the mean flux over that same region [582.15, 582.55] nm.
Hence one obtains -22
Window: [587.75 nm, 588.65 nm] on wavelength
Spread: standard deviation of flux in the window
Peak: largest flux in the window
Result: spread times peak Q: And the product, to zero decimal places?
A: 11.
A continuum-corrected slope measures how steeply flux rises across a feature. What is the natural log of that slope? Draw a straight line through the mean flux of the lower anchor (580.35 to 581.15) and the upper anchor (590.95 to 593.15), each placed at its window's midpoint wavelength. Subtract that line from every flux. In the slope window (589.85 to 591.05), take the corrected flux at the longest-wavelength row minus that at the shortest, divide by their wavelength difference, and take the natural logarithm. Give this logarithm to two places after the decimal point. 1.14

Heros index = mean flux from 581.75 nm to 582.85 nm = 12.1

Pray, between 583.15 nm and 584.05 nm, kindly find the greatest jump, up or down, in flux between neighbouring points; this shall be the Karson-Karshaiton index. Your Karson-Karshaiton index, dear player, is 2.4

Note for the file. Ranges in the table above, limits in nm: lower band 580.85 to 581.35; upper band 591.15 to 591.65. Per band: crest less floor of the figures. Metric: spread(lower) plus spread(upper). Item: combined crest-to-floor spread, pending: 6.5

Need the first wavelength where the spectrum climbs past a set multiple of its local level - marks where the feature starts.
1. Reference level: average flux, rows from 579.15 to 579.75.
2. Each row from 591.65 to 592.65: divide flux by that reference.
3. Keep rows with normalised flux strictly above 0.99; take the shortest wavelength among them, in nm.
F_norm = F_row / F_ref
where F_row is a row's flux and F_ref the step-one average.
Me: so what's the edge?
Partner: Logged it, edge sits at 591.7 nm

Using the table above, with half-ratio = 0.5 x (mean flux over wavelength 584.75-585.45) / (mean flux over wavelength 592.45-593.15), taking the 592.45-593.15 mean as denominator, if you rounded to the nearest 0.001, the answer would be 0.478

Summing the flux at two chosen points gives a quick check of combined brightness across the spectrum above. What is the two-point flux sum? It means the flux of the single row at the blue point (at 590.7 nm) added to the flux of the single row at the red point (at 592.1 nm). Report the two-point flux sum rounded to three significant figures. 22.7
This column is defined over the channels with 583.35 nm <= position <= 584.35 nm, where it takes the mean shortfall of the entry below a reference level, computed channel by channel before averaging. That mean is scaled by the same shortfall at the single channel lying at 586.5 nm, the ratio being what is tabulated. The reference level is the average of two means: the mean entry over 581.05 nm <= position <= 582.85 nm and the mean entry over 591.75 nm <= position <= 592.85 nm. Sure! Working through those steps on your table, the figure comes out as 0.00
